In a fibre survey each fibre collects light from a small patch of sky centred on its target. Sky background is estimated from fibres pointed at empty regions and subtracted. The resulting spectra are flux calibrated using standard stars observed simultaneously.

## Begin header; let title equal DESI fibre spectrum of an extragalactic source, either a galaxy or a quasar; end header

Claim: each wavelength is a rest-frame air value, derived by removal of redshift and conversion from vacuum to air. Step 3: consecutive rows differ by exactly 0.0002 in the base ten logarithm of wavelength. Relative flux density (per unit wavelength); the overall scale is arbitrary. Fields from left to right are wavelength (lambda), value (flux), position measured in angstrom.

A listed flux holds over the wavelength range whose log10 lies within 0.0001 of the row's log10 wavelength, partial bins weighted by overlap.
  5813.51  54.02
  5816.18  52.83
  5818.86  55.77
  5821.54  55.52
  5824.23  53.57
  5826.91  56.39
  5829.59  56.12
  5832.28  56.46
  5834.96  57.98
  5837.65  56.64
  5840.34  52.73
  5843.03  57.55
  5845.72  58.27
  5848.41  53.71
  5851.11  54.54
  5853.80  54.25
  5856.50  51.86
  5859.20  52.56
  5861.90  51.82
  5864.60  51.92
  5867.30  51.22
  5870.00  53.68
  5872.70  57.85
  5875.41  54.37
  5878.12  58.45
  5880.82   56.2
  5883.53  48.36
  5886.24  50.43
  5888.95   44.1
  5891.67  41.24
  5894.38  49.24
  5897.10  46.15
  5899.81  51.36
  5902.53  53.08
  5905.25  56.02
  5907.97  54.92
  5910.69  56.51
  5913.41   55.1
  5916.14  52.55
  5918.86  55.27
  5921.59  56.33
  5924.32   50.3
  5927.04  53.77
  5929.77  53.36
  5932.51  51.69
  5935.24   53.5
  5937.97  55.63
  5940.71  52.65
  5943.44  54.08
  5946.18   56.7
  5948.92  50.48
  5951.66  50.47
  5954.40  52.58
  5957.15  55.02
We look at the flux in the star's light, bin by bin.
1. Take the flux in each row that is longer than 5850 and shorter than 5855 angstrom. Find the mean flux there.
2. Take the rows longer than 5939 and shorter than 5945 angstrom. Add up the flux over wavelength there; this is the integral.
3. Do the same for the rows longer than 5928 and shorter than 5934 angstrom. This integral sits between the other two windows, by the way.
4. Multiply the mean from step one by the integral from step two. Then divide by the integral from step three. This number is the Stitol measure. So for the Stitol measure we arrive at 55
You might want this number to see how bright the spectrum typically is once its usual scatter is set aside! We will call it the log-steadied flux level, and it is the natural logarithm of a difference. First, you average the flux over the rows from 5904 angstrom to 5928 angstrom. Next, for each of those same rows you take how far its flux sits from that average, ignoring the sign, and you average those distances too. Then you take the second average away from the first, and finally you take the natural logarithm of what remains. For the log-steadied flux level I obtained 3.97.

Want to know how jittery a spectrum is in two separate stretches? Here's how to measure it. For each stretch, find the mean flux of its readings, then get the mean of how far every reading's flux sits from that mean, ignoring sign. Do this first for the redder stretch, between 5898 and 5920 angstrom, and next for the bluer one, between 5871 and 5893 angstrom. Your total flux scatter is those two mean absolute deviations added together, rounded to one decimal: 6.9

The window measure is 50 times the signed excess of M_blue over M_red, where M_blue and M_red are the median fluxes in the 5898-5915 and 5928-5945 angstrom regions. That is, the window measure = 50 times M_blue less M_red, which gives 79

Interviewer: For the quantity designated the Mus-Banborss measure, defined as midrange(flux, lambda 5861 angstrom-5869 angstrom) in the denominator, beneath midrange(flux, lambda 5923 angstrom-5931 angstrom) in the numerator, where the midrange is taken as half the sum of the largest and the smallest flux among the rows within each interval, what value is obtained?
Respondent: 1.01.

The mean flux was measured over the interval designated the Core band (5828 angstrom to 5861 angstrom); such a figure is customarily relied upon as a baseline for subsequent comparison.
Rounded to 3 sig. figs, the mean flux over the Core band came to 55.2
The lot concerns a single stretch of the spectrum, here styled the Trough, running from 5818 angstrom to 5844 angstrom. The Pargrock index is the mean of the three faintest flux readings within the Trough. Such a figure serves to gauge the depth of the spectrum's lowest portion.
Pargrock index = 53.9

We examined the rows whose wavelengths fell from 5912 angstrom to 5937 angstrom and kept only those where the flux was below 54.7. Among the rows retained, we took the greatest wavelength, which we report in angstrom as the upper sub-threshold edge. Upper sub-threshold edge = 5935.24 angstrom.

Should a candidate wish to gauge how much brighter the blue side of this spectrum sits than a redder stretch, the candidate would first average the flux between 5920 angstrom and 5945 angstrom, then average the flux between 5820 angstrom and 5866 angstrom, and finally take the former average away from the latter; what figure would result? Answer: 1.3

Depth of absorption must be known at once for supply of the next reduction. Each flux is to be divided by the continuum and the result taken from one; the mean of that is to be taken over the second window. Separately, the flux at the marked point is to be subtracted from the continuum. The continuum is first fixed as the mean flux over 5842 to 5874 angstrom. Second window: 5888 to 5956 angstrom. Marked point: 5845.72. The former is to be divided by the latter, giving -0.01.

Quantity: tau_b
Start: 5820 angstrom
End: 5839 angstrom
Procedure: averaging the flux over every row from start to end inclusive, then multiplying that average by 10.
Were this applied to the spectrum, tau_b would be 561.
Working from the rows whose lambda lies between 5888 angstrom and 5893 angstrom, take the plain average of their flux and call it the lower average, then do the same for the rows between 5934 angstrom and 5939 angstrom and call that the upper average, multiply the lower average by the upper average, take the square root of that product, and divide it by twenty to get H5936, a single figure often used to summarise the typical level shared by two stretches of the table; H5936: 2.41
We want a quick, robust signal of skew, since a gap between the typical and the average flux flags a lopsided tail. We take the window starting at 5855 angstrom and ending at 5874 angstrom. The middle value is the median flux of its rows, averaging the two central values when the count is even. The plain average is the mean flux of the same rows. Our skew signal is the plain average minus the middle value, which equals 1.07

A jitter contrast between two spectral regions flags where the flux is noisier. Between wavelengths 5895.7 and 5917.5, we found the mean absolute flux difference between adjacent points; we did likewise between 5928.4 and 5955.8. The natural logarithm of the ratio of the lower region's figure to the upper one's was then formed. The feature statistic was 0.0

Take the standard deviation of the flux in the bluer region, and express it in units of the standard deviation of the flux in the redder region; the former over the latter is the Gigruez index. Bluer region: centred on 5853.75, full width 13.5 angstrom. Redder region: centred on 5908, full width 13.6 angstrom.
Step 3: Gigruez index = 0.86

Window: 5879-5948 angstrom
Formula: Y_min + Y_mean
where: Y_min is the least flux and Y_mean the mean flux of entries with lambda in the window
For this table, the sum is 94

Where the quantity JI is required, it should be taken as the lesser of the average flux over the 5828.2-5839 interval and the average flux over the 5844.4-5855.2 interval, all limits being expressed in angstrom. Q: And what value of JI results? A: 55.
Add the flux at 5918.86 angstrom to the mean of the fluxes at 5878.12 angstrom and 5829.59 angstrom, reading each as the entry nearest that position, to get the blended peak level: 112.6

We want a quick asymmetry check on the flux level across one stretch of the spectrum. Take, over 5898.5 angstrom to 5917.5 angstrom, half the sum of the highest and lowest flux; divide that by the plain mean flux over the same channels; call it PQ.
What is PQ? 0.99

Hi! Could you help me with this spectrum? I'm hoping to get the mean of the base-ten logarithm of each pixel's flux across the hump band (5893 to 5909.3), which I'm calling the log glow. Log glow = 1.71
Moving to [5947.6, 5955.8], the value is 1.71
